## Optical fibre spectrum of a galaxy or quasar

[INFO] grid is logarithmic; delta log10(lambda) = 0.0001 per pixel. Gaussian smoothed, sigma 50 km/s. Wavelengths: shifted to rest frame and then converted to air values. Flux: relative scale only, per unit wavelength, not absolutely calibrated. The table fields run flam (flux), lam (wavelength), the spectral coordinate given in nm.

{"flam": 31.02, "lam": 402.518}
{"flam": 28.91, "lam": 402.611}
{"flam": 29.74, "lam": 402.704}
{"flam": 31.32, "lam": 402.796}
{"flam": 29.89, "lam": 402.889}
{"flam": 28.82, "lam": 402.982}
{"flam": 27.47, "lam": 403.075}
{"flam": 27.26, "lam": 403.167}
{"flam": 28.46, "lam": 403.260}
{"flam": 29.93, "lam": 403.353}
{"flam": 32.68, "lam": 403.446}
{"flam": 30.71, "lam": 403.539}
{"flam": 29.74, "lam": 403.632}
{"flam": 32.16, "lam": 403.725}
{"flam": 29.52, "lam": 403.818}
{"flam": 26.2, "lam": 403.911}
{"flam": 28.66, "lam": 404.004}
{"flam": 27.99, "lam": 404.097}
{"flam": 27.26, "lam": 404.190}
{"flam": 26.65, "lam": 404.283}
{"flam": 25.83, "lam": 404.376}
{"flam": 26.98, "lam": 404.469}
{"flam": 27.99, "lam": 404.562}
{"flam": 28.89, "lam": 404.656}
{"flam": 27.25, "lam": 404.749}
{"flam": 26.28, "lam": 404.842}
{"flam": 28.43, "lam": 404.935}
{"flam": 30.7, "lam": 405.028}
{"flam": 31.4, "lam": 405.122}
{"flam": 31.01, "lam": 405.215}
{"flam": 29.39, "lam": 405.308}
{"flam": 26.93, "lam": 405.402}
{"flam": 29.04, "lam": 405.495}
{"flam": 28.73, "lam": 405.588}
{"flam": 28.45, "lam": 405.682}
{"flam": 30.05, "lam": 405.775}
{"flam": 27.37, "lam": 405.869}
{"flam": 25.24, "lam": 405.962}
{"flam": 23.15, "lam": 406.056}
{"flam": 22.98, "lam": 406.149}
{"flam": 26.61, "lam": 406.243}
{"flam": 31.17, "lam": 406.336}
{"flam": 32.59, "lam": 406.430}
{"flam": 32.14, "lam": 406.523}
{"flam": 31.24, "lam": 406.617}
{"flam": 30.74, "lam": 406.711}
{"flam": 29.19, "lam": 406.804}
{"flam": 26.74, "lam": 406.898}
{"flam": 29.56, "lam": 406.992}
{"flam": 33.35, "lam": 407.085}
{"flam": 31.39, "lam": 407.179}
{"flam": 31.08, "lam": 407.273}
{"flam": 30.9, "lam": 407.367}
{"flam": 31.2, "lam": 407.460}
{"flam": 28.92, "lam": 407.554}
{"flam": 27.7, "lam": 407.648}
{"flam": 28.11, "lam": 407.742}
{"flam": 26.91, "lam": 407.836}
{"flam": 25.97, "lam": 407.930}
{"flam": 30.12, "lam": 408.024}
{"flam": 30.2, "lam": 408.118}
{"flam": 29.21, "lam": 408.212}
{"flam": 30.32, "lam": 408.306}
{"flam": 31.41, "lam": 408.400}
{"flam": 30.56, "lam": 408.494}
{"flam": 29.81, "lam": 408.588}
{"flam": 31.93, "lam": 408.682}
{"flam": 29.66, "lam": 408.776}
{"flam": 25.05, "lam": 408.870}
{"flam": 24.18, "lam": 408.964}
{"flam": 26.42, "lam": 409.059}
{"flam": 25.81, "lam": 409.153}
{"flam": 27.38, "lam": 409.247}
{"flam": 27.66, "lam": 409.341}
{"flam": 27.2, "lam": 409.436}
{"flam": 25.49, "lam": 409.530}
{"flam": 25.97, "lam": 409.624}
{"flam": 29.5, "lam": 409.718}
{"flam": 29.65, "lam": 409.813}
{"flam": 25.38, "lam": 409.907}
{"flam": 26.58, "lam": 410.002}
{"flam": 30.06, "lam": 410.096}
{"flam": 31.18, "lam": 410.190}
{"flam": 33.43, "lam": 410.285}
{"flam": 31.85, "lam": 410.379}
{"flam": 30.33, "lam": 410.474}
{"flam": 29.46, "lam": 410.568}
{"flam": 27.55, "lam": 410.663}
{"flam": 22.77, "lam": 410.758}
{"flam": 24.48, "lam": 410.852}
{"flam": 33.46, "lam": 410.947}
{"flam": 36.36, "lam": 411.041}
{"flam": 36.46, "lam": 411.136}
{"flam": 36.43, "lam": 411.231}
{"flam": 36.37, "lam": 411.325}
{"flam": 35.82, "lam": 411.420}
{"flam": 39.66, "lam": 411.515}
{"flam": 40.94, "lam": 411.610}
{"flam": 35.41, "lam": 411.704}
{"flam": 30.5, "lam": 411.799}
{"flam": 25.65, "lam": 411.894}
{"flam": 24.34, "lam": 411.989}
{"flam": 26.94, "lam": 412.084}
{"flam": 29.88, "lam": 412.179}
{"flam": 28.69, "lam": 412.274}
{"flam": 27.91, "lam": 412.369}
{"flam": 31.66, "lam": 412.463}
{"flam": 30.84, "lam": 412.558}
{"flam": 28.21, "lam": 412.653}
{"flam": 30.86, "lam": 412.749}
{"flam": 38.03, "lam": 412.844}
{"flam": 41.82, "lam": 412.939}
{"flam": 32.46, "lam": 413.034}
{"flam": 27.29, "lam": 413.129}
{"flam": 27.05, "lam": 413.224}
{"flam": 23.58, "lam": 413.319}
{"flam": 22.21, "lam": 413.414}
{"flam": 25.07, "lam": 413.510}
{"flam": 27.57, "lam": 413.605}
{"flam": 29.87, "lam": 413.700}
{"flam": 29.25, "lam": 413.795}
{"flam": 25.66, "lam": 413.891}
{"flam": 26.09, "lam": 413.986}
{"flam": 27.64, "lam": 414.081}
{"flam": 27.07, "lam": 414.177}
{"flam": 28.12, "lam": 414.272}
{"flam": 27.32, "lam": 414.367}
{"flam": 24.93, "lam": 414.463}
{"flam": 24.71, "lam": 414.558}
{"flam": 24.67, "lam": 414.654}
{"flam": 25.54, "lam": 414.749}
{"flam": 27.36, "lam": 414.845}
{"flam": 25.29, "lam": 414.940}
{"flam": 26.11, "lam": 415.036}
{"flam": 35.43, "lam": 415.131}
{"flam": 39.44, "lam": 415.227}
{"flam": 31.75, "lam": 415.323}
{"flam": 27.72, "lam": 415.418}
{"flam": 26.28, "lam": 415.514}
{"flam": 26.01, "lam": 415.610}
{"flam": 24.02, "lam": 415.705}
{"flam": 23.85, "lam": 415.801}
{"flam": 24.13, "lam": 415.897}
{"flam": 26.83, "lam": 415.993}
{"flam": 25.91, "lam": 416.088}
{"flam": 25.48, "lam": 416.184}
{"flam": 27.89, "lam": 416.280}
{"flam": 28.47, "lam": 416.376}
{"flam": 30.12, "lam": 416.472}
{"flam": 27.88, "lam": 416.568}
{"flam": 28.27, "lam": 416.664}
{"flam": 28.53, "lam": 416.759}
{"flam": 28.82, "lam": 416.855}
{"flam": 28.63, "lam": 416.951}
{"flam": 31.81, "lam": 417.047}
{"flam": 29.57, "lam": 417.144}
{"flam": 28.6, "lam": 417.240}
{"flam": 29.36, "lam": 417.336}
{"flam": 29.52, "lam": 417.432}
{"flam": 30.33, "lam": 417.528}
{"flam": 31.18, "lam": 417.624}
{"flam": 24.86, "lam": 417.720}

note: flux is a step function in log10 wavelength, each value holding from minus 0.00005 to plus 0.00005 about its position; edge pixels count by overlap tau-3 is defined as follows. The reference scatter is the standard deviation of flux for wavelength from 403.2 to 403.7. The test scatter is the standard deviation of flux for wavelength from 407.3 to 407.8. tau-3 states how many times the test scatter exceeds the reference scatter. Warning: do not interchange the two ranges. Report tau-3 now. 1.0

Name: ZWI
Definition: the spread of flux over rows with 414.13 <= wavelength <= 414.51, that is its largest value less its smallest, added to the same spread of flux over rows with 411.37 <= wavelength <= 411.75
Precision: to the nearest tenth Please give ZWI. 8.7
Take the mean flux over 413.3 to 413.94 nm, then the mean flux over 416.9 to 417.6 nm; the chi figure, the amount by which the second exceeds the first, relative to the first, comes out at 0.13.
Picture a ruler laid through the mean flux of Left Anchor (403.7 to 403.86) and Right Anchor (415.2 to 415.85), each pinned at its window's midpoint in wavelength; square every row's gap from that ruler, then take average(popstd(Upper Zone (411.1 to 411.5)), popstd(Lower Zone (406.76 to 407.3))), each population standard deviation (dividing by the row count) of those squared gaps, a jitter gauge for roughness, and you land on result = 4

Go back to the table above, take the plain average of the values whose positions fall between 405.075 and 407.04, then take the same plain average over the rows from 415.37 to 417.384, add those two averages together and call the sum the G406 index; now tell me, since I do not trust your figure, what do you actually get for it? 56.3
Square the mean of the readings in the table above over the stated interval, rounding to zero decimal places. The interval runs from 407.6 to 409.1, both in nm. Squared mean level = 818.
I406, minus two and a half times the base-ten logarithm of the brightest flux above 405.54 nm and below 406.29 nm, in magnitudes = -3.695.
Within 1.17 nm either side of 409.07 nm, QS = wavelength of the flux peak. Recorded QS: 408.682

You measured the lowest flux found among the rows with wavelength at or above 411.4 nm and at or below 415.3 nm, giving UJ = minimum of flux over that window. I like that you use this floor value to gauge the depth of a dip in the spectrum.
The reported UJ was 22.21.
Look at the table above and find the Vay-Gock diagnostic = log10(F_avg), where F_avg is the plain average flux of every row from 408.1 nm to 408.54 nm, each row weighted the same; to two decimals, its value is 1.48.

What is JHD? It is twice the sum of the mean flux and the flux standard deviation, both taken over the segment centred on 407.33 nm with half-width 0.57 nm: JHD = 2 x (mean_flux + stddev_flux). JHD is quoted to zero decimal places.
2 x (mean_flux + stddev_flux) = 63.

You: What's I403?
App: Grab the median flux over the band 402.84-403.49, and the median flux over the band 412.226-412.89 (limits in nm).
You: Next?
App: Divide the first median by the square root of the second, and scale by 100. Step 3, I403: 519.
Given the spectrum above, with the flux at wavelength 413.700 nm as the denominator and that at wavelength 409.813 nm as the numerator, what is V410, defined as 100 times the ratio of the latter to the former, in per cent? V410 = 99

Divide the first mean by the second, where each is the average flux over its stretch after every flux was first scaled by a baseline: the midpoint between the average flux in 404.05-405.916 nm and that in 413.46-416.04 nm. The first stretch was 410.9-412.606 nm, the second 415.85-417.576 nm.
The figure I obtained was 1.15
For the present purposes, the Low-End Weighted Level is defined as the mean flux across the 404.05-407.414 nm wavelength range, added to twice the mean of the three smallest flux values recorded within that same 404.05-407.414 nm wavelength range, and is 76.3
